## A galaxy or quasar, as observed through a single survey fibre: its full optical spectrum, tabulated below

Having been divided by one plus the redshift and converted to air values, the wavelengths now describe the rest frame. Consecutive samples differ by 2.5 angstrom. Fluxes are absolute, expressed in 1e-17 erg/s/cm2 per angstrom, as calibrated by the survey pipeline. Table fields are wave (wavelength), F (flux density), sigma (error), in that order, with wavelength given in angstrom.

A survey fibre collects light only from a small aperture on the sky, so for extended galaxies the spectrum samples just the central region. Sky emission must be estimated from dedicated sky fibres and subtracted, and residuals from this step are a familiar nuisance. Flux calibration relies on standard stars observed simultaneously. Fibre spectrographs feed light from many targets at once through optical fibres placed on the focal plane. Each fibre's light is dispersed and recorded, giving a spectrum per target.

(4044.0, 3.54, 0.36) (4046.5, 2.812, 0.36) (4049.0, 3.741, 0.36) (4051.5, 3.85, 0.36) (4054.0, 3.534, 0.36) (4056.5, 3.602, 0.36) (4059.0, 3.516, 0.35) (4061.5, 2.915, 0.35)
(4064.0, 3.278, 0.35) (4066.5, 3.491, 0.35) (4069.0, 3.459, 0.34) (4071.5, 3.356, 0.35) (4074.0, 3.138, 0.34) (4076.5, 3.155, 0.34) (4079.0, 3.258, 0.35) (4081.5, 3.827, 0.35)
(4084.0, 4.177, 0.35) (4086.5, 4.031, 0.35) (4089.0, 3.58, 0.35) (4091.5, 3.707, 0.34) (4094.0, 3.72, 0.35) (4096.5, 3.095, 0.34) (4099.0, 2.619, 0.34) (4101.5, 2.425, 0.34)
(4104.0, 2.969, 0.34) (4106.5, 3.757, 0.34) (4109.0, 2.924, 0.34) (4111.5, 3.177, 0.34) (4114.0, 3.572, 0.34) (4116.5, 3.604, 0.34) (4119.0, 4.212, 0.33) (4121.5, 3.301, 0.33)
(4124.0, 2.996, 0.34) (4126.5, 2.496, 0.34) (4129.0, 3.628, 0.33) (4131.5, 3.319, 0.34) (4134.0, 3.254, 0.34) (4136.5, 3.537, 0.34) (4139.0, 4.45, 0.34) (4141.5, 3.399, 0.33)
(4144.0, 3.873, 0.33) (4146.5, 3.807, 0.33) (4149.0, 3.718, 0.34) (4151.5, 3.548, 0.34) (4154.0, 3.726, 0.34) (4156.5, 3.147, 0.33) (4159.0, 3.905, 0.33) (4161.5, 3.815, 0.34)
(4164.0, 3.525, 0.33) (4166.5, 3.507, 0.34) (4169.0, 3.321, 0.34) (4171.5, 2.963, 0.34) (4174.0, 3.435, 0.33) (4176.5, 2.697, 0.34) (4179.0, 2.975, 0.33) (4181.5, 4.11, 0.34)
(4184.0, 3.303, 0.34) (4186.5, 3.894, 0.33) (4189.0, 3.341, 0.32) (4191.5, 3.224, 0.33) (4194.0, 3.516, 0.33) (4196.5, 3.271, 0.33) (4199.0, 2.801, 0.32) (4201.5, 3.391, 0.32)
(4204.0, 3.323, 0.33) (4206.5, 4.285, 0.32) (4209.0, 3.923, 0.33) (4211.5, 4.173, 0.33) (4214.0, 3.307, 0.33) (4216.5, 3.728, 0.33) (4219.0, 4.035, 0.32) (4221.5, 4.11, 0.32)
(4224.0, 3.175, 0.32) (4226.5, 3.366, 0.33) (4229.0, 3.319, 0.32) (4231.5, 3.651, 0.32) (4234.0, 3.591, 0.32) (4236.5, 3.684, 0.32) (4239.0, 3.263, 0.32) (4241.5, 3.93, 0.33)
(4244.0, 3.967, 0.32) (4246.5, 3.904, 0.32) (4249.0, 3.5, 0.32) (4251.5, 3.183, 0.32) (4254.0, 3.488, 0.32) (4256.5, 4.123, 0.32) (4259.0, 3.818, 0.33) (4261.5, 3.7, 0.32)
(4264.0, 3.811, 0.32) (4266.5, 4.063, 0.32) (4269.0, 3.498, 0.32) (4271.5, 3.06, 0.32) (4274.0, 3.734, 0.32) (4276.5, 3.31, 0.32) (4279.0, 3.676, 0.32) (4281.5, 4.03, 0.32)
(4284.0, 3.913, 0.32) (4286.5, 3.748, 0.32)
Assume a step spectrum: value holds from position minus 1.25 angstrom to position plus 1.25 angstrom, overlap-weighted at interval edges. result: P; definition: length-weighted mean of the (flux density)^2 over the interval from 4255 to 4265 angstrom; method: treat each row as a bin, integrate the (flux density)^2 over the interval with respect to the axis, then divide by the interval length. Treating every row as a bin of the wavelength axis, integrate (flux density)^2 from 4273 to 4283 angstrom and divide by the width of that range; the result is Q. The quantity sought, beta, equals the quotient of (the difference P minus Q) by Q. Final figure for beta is 0.09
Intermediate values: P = 15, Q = 13.7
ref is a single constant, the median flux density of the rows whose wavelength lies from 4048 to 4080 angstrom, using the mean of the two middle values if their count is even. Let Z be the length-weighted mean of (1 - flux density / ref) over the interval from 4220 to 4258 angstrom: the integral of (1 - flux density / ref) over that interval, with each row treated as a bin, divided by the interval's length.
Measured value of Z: -0.047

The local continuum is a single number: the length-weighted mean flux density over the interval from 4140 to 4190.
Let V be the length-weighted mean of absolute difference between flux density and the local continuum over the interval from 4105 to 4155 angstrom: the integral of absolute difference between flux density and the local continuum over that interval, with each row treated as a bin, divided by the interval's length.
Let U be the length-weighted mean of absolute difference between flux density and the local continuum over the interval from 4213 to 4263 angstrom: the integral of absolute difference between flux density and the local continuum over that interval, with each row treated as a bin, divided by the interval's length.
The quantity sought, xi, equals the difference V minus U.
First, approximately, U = 0.28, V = 0.33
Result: 0.05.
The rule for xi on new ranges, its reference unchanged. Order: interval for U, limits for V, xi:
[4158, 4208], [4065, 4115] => 0.04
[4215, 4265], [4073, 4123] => 0.12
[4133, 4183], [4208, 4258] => -0.01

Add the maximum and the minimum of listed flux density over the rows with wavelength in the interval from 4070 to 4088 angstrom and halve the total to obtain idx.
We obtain 3.66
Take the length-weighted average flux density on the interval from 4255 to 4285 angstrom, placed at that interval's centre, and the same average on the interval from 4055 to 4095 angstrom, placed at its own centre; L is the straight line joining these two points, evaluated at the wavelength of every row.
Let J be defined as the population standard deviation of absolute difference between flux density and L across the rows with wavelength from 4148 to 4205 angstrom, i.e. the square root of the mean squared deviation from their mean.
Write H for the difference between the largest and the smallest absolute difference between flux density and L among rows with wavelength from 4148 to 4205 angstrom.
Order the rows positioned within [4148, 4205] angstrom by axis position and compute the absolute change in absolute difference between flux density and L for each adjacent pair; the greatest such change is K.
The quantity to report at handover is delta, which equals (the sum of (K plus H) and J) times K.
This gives 1.4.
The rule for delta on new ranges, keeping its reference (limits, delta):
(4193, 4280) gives 1.1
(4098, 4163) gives 2.5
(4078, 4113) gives 1.0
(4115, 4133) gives 2.4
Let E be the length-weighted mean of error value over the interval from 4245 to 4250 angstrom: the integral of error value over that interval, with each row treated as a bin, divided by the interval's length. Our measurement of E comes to 0.320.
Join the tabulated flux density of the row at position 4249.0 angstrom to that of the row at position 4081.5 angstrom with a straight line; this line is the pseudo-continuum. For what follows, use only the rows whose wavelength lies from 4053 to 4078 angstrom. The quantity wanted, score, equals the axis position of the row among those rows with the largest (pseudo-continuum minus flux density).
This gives 4061.5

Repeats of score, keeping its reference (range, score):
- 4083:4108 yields 4101.5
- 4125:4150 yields 4126.5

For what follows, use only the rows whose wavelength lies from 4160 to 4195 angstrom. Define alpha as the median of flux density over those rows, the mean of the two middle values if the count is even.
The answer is 3.39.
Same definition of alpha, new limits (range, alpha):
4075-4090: 3.70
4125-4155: 3.59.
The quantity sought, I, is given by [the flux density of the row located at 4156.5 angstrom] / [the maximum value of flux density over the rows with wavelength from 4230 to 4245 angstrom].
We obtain 0.79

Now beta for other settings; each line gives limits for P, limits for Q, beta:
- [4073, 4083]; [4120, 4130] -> 0.15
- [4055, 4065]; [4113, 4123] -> -0.17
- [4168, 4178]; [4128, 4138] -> -0.19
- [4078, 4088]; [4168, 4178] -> 0.53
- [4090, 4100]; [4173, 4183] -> 0.00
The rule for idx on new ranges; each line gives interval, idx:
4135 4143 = 3.92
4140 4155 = 3.64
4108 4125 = 3.57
